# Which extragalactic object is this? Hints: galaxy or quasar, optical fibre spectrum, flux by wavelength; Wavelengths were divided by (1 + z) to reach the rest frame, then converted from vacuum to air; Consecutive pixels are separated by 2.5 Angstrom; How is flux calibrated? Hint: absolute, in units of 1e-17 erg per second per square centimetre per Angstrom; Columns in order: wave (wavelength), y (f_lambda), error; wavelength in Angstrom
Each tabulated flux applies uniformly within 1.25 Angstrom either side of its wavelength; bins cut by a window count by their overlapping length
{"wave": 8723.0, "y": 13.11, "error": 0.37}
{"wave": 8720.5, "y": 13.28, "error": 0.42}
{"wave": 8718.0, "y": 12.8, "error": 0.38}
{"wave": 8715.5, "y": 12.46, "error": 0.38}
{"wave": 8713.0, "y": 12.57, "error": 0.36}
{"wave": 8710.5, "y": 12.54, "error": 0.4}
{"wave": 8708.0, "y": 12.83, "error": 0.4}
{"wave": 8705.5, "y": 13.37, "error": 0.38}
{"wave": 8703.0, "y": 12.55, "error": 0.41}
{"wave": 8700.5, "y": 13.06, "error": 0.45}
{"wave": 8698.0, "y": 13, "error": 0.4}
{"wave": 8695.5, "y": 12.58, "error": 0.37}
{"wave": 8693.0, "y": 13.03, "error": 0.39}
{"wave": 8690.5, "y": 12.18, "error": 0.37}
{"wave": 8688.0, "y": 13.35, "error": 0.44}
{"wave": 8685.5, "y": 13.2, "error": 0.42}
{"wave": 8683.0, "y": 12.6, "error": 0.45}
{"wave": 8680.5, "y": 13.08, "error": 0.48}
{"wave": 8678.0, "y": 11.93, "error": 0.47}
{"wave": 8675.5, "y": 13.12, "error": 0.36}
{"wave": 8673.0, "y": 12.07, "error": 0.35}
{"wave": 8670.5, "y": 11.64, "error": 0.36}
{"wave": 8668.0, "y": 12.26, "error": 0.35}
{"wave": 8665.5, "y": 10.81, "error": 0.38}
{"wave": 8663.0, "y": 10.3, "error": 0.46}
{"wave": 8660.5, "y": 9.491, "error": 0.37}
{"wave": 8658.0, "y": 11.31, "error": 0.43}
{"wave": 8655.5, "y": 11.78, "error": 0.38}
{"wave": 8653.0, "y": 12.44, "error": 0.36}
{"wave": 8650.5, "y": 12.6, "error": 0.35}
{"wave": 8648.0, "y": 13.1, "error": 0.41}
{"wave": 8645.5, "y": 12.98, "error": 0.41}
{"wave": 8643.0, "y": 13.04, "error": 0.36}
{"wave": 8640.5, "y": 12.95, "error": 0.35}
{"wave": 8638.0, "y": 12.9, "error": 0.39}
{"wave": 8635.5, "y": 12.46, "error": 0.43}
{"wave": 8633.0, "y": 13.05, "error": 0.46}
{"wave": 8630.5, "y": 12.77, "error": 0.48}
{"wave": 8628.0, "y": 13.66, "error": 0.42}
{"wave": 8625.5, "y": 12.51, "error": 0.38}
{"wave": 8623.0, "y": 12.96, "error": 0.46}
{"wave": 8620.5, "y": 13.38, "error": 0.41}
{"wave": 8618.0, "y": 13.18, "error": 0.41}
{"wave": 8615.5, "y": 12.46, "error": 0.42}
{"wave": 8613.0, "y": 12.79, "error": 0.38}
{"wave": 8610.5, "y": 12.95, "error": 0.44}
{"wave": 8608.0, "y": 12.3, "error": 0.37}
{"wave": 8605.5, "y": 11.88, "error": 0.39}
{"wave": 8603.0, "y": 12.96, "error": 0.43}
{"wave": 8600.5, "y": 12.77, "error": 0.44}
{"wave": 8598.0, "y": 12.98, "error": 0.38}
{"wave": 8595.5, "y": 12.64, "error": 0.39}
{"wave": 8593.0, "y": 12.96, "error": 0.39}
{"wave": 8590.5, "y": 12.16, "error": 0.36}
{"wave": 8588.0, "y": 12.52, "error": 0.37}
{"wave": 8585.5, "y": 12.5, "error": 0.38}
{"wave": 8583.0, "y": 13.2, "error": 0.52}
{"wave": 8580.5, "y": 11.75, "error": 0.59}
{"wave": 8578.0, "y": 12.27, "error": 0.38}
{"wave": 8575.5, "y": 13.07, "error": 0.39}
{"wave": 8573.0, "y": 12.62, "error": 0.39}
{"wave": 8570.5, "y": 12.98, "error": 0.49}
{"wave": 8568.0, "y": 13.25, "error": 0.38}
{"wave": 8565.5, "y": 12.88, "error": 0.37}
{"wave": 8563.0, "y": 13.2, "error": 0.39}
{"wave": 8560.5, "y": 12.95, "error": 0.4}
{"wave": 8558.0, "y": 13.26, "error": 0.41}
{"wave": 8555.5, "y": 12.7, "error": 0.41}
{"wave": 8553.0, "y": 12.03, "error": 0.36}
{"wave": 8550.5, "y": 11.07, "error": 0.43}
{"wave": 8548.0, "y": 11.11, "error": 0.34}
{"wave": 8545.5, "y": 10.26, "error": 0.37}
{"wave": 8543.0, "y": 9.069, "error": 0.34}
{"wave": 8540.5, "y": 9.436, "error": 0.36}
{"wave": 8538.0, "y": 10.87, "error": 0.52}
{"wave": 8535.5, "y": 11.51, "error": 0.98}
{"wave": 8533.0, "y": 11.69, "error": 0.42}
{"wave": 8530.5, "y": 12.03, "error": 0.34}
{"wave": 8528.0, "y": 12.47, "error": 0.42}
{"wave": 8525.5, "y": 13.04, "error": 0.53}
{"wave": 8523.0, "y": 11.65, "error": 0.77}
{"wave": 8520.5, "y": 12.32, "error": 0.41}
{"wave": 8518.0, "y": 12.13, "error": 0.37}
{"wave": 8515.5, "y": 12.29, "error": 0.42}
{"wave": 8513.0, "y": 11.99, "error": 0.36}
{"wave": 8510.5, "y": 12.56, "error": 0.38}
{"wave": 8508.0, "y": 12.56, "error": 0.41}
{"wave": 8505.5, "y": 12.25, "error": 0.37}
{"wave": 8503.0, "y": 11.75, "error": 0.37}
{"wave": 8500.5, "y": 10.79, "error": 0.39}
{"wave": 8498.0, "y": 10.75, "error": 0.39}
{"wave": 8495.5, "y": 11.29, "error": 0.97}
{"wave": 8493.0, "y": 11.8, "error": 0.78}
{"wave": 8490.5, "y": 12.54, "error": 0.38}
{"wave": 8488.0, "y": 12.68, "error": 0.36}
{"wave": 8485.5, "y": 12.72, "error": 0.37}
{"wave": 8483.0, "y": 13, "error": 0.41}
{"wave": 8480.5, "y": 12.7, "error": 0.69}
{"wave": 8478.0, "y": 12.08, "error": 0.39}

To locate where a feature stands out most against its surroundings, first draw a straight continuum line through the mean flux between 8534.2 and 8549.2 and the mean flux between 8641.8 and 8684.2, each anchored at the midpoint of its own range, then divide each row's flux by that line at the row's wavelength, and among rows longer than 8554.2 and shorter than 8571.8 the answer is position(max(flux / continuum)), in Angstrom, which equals 8558.0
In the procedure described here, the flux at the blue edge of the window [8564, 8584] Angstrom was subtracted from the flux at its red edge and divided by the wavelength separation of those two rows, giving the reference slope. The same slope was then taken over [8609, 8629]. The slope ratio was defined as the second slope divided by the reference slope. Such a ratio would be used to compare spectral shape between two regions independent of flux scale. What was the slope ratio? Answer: 2.2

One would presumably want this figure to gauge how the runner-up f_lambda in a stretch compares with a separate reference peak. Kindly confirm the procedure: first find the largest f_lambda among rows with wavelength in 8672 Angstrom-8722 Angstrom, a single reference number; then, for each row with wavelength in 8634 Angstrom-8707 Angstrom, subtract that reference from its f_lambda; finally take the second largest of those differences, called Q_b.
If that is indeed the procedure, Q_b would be 0.0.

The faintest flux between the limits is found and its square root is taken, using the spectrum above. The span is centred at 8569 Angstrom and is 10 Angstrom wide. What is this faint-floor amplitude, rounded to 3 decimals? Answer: 3.552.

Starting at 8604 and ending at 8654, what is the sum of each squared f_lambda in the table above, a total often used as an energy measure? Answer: 3289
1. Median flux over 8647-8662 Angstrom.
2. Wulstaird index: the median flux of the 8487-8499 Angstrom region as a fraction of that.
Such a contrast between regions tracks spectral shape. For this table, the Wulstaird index 0.974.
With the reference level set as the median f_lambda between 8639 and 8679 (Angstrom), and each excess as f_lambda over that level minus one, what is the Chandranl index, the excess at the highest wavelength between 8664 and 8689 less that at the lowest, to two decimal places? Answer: 0.21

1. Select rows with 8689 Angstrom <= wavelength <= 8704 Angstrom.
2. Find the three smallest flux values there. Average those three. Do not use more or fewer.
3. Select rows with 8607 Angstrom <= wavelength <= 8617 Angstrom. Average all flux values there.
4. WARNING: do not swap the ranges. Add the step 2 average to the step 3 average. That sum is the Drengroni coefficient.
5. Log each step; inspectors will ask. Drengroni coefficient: 25.1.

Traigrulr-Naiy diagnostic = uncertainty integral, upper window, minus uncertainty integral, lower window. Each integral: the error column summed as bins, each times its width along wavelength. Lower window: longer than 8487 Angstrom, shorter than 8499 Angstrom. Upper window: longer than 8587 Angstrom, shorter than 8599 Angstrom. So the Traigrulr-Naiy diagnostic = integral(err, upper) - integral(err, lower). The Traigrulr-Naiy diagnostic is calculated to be -2.5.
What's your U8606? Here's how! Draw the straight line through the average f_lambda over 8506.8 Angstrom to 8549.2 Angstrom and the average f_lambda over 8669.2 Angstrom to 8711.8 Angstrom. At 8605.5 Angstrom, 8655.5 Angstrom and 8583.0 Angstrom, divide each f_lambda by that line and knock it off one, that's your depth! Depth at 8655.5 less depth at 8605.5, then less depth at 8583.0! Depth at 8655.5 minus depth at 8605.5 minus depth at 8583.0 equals 0.14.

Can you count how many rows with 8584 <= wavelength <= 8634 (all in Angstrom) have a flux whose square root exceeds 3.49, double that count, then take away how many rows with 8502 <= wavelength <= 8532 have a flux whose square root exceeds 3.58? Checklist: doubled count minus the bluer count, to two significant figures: 35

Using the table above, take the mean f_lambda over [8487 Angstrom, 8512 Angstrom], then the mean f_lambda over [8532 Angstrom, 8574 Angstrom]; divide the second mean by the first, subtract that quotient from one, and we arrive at 0.01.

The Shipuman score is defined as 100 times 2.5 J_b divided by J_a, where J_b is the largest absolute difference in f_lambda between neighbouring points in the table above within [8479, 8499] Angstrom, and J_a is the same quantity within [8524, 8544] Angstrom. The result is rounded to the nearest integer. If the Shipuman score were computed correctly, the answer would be 129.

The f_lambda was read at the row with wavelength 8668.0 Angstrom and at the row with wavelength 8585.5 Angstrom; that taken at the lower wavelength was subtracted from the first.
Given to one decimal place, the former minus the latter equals -0.2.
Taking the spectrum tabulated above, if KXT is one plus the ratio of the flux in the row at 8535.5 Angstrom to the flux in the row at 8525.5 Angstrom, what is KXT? 1.88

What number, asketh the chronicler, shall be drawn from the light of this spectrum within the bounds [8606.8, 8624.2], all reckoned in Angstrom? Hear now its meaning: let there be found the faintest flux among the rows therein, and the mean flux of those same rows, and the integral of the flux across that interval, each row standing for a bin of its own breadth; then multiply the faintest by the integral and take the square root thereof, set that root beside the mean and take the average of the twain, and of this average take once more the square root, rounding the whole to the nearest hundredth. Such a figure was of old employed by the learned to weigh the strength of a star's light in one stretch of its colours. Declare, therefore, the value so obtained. 5.72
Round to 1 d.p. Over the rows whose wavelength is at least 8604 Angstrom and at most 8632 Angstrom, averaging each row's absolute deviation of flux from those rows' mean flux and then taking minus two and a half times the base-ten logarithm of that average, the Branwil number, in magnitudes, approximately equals 1.0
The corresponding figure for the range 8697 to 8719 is 1.6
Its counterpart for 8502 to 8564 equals 0.2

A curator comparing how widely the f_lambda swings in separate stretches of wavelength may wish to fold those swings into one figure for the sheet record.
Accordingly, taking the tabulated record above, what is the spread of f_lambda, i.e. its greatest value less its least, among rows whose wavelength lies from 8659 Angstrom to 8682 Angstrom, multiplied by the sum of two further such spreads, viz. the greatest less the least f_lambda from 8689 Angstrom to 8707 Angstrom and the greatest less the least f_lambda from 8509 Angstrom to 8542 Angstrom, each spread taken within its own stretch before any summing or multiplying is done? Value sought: 17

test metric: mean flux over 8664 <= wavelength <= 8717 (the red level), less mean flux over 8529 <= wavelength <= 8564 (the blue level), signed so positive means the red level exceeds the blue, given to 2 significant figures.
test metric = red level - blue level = 1.1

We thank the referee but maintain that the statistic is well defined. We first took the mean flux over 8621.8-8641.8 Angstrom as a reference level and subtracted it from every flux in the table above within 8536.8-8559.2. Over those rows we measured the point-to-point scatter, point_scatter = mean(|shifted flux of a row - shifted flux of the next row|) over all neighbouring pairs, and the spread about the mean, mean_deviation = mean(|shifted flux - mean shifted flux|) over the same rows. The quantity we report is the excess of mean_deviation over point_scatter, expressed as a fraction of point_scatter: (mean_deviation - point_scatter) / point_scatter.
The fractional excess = 0.4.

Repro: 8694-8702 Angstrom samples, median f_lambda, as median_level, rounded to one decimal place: 13.0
